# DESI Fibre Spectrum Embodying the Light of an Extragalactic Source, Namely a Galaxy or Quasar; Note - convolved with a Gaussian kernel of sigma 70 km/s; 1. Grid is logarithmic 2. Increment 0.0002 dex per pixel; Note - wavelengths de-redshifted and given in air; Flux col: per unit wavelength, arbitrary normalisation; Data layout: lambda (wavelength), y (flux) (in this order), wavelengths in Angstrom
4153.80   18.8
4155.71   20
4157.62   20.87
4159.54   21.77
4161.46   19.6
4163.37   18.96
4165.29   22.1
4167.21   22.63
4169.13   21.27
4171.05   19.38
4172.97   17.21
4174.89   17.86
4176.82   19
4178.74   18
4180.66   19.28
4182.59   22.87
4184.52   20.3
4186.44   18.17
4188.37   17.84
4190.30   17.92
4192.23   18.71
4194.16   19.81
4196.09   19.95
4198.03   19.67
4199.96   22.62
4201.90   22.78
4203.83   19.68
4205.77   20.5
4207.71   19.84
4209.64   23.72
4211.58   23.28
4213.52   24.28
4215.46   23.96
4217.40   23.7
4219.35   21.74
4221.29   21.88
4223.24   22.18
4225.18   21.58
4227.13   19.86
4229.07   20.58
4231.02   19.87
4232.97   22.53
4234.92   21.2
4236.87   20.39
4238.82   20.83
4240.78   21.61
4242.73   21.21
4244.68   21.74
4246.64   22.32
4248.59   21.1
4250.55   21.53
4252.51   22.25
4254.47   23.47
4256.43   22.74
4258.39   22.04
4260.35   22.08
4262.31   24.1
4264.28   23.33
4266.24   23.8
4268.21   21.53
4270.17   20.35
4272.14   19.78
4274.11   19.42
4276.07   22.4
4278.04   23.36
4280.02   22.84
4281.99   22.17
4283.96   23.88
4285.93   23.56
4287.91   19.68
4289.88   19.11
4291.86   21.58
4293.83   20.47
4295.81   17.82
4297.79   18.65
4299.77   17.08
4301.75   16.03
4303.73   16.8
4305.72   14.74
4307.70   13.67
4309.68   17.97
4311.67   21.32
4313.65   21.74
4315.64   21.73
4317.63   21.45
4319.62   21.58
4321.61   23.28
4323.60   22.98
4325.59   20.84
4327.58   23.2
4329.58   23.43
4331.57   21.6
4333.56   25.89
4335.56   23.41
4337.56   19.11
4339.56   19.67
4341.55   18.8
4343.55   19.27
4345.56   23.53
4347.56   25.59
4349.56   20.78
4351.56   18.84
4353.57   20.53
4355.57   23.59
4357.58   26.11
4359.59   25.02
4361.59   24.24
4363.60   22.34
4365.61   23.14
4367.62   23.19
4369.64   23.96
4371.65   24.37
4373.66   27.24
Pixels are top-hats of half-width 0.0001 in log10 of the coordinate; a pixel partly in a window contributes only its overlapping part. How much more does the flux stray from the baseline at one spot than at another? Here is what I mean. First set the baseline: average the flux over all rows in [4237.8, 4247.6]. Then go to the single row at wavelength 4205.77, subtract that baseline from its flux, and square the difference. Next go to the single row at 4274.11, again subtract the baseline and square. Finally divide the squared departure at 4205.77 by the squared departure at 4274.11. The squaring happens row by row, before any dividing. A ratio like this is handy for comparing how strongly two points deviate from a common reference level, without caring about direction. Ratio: 0.24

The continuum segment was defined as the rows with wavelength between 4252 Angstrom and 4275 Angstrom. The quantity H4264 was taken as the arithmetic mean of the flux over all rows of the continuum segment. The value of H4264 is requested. 22.1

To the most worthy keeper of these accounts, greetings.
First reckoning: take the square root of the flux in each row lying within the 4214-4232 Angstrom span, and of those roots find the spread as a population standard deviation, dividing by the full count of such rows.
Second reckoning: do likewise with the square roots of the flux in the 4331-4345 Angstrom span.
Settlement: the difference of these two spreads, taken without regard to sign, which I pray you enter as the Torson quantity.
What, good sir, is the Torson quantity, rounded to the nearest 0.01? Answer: 0.12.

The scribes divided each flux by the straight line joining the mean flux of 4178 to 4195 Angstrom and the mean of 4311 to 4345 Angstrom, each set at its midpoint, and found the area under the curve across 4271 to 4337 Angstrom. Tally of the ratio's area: 64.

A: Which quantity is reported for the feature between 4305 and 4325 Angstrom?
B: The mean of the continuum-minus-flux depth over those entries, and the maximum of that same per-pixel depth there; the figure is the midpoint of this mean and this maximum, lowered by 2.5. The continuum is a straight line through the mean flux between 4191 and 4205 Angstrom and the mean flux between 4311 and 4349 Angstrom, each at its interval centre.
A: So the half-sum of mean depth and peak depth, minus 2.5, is 2.4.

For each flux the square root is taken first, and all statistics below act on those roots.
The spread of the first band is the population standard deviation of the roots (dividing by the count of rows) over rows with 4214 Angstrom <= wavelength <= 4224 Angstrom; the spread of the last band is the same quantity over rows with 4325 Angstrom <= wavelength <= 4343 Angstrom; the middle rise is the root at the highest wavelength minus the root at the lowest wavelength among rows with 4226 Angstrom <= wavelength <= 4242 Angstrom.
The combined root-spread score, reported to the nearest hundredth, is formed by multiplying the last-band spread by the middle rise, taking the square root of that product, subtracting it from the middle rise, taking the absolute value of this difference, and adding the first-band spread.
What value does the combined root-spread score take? 0.12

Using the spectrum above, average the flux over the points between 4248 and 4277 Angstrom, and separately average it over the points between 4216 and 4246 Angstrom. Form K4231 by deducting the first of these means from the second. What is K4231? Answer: -0.6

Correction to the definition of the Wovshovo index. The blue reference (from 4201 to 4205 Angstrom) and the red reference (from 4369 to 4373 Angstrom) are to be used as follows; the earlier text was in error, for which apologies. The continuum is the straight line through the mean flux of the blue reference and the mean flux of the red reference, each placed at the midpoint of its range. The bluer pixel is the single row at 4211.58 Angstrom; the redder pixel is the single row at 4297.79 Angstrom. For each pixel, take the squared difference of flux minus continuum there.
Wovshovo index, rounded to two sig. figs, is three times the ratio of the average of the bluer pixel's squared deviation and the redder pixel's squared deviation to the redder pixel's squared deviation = 1.8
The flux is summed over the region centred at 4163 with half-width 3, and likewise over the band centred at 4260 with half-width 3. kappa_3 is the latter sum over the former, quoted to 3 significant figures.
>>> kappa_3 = 1.12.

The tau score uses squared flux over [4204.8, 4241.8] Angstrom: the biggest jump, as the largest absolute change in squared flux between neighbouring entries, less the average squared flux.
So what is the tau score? -307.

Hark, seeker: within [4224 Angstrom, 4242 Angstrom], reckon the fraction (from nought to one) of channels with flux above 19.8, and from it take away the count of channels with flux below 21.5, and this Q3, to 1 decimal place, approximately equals -5.0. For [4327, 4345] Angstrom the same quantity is -3.4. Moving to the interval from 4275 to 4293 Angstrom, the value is -1.2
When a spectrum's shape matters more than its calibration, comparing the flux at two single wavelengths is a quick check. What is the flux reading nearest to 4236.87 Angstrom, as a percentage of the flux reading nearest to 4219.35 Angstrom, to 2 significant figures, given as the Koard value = 94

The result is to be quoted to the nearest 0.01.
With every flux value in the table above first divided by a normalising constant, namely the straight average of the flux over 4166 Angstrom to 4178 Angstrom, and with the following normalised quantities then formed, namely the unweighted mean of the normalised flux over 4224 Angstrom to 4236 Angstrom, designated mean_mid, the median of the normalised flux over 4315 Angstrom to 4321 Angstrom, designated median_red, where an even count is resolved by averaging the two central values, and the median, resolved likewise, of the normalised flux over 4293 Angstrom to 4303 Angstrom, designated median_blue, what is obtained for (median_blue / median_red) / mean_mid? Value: 0.77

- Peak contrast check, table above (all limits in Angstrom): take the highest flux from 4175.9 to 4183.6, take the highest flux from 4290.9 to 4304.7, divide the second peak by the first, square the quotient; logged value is 0.89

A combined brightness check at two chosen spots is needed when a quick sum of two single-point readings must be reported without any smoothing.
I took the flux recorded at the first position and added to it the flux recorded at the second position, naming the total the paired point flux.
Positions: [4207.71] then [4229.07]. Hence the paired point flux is 40.4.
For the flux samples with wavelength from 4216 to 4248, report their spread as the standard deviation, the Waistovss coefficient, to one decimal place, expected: 1.0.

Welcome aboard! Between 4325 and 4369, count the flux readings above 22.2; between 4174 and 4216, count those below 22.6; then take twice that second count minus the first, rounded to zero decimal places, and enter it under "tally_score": 17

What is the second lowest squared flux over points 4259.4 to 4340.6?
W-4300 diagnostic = 217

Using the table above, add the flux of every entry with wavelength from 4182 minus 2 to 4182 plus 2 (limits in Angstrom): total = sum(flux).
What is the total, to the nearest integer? 42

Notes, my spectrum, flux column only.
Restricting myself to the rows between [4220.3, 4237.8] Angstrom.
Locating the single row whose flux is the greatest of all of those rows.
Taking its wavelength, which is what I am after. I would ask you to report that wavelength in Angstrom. 4232.97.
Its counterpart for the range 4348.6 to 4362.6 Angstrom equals 4357.58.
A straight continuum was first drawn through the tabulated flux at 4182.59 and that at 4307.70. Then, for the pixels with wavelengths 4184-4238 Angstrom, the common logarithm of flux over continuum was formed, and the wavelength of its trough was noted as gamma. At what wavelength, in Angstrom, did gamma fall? 4188.37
